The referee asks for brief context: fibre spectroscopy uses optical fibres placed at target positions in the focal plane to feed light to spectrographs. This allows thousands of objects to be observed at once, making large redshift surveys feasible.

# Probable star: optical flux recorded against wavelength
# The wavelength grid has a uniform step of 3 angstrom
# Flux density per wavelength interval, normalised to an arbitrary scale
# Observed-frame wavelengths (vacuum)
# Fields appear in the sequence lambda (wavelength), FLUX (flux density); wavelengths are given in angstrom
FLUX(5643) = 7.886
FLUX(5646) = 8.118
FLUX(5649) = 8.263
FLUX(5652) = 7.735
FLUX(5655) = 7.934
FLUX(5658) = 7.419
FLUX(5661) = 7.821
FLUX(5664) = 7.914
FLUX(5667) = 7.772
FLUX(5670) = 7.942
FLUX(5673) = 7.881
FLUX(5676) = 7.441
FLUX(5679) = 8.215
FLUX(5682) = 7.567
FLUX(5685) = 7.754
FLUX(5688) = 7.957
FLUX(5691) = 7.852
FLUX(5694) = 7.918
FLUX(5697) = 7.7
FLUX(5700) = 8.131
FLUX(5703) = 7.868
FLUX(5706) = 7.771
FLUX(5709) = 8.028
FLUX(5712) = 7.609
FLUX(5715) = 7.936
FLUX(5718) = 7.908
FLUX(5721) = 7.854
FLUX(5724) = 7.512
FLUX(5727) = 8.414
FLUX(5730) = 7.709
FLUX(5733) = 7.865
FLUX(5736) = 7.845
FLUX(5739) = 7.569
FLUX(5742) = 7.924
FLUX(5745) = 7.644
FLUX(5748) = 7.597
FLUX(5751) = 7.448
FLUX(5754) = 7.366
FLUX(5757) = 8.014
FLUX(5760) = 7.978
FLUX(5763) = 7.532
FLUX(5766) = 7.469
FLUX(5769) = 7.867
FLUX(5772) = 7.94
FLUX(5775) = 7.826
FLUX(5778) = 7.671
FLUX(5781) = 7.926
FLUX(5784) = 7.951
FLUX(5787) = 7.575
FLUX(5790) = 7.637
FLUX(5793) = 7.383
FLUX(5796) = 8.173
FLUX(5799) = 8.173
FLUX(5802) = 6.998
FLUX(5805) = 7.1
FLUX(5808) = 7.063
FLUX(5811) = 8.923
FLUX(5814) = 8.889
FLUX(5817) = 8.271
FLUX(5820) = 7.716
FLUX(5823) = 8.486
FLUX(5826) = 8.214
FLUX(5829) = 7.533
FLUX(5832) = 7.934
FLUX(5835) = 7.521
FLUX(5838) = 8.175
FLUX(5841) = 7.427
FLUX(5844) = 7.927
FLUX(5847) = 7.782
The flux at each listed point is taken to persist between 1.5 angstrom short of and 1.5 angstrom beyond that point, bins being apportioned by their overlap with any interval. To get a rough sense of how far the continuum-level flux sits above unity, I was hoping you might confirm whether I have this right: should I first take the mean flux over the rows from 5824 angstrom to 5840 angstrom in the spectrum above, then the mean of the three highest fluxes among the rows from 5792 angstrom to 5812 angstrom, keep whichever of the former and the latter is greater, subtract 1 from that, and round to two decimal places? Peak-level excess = 7.42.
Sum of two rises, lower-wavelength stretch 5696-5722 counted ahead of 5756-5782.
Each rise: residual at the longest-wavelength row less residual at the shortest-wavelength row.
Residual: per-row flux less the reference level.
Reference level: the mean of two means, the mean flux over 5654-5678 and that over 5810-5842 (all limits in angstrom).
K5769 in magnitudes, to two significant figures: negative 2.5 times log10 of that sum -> 3.0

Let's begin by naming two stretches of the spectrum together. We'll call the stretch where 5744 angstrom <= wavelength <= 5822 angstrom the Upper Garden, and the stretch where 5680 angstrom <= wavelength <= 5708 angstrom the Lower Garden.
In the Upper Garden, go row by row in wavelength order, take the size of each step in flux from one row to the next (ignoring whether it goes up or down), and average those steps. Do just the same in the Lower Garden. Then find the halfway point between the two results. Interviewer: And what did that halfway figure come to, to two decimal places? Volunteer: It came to 0.27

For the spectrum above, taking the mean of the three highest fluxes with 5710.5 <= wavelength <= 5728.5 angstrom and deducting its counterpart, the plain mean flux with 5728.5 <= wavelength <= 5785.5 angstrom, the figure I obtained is 0.34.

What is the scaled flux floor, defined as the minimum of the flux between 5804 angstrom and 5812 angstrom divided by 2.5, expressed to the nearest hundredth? 2.83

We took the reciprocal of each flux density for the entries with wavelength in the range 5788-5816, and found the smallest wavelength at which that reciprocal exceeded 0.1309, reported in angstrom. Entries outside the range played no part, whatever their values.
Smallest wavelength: 5790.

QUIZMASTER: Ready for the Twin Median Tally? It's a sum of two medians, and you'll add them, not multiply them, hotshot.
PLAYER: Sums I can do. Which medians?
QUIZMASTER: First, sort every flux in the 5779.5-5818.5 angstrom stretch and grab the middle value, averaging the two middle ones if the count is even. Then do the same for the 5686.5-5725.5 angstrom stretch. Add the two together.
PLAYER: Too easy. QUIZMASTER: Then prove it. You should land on 15.8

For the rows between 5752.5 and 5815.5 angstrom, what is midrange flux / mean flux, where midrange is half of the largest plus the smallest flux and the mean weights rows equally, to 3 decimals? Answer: 1.023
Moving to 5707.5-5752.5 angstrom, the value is 1.018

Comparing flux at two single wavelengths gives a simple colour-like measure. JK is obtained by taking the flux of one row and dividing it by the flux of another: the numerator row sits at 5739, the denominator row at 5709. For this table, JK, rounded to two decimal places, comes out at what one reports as 0.94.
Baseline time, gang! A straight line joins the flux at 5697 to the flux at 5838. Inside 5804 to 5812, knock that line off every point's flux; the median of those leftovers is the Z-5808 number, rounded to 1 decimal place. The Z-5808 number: -1.0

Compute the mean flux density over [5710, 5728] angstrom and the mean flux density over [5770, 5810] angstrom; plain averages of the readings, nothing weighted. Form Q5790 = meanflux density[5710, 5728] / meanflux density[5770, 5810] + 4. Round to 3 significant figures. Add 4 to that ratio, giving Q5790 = 5.03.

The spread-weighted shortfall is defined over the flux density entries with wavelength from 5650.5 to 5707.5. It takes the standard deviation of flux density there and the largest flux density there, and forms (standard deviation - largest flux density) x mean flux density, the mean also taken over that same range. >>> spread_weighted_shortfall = -62.7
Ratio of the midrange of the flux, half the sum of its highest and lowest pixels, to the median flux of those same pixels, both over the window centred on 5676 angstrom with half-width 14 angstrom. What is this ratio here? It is 0.99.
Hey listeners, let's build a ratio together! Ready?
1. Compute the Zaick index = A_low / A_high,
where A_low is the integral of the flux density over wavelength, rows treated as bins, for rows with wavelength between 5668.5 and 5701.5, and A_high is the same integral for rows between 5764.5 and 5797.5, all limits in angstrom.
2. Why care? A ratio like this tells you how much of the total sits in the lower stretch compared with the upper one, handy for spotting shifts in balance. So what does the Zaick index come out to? 1.01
